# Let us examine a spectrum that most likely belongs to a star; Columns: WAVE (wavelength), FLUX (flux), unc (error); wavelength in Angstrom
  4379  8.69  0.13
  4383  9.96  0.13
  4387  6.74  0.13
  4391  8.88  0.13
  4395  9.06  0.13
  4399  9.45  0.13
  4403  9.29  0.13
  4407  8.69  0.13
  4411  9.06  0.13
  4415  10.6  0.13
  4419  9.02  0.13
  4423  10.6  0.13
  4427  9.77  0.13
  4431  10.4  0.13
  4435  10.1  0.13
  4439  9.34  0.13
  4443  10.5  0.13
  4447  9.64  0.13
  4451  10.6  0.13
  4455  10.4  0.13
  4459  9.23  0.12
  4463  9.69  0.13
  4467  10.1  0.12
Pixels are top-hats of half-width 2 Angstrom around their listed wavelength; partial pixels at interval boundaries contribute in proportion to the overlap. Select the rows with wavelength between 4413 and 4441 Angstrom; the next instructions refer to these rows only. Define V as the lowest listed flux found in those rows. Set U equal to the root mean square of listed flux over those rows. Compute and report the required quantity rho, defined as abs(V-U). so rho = 1.0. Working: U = 10.0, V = 9.02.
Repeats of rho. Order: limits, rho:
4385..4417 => 2.3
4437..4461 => 0.7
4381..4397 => 2.0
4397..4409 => 0.5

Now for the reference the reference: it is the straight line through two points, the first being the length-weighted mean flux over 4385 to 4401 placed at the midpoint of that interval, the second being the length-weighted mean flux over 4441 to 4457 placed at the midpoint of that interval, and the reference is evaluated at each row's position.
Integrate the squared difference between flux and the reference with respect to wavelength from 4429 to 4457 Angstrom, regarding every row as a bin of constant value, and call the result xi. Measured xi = 6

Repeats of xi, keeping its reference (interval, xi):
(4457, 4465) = 12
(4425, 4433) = 2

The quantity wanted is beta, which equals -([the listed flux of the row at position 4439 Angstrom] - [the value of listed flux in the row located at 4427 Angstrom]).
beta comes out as 0.4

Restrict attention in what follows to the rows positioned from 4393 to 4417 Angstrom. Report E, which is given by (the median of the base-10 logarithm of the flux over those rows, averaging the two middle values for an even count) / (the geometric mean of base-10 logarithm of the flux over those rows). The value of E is 0.99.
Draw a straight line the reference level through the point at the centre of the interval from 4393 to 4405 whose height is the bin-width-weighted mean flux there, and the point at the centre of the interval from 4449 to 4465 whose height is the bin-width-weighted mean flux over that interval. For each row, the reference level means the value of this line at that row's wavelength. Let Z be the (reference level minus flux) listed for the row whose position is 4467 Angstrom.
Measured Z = 0.0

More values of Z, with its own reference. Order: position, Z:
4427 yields -0.2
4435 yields -0.4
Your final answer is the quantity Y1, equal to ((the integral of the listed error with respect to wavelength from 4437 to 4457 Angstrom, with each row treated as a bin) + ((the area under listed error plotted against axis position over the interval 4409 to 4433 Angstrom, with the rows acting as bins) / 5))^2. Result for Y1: 10.4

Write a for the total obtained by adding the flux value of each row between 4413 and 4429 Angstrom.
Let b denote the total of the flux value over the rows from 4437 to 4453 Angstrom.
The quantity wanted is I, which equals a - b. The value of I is -0.1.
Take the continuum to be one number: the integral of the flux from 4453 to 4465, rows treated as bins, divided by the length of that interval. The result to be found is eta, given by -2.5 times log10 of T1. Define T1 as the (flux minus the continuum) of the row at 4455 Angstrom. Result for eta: 0.5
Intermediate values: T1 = 0.6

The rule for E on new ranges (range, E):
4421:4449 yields 1.00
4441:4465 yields 1.00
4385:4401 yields 1.03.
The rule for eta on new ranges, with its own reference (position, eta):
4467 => 1.2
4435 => 1.2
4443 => 0.3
